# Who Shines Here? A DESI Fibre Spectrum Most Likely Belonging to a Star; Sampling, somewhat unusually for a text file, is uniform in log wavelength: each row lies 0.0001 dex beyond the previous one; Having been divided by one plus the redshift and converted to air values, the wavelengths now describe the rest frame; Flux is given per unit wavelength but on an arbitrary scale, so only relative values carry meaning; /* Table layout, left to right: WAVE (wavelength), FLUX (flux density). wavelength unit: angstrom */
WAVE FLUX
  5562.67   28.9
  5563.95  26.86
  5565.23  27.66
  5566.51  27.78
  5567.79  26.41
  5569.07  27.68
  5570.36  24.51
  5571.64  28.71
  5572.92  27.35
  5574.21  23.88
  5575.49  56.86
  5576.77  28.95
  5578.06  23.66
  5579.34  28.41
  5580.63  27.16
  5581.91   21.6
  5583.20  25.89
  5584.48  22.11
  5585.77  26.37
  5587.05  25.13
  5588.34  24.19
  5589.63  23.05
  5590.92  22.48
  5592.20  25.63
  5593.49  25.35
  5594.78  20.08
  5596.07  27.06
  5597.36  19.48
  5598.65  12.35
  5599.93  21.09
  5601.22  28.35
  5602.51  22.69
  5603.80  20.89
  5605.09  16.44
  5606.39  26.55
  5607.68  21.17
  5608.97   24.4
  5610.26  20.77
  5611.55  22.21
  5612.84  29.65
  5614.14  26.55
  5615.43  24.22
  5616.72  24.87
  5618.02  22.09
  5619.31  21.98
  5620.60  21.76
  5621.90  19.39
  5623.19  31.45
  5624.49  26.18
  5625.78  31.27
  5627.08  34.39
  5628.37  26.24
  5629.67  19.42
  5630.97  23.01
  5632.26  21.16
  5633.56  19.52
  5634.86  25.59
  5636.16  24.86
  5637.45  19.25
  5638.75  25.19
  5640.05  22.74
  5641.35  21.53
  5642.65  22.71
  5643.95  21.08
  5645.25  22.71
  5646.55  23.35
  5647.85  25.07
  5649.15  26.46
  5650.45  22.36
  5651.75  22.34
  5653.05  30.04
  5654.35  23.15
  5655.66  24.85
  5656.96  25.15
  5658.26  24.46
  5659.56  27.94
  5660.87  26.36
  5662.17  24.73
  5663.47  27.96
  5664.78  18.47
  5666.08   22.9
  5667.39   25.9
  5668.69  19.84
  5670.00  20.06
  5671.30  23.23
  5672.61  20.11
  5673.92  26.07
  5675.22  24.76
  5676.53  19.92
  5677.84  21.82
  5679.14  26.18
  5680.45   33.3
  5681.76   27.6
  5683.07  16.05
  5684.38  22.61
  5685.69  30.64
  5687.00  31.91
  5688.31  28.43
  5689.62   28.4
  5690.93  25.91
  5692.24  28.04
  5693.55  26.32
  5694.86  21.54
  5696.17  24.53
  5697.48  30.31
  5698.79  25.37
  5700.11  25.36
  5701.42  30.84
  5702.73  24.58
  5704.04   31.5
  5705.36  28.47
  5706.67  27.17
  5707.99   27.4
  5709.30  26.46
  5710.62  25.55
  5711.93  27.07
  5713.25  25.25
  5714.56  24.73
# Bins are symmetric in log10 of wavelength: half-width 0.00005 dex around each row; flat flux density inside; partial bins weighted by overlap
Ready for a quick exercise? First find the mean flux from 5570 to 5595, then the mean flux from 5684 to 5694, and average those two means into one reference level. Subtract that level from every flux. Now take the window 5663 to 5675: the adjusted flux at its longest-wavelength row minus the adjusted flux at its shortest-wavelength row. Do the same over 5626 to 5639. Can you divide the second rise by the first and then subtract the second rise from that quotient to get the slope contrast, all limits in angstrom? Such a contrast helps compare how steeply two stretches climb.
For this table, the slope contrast 14.1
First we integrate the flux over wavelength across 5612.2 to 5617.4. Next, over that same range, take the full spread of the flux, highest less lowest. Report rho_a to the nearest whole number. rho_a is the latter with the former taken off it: -131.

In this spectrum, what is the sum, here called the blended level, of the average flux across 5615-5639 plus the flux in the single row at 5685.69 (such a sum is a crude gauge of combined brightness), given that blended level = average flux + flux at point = 54.9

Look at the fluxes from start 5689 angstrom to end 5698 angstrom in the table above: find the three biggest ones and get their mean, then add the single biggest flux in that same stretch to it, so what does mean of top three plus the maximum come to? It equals 59.2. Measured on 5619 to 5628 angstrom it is 66.8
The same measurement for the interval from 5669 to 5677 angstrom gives 50.8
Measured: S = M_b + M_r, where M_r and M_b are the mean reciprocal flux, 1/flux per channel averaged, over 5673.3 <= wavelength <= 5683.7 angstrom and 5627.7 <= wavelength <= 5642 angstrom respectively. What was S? 0.0875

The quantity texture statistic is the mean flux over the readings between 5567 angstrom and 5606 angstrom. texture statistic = 25.1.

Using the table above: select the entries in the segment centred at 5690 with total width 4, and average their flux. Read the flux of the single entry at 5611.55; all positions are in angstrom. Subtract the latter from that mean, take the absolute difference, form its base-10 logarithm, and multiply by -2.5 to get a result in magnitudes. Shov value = -1.8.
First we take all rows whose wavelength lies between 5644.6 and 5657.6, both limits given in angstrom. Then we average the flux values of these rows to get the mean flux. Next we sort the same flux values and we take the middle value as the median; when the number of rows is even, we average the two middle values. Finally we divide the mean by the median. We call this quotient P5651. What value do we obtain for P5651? 1.02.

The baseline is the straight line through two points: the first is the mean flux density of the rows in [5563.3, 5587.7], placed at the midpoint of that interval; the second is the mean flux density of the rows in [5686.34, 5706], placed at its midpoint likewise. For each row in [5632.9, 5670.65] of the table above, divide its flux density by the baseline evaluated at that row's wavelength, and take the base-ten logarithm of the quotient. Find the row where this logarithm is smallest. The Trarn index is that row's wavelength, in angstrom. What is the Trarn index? 5664.78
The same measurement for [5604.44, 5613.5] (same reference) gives 5605.09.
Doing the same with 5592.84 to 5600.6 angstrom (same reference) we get 5598.65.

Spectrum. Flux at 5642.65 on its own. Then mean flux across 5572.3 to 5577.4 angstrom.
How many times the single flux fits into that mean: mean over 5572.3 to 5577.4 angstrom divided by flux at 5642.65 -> 1.51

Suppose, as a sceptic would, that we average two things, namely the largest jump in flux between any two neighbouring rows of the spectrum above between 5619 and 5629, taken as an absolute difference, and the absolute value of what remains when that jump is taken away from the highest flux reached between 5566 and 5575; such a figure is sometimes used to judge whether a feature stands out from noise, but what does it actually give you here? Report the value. 14.4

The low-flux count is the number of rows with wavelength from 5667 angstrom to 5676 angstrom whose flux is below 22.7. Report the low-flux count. 3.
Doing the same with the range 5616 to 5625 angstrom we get 4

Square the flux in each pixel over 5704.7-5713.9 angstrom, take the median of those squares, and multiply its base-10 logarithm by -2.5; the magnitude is -7.16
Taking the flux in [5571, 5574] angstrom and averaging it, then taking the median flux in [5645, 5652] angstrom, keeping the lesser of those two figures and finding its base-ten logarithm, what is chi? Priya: 1.36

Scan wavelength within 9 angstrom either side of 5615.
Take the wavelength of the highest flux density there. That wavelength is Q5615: 5623.19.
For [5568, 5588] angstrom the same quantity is 5575.49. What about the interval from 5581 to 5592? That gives 5585.77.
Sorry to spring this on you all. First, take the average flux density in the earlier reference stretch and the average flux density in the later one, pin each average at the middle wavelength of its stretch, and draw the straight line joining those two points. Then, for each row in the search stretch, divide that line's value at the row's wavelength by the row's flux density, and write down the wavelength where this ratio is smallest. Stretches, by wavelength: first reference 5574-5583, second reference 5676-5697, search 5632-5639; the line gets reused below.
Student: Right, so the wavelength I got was 5634.86 angstrom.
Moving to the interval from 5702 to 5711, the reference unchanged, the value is 5704.04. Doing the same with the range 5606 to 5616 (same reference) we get 5612.84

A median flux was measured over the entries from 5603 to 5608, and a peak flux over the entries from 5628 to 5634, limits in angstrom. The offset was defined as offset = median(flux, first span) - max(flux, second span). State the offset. -5.2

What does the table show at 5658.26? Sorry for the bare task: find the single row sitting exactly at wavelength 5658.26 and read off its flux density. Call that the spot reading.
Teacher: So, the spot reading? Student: 24.46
